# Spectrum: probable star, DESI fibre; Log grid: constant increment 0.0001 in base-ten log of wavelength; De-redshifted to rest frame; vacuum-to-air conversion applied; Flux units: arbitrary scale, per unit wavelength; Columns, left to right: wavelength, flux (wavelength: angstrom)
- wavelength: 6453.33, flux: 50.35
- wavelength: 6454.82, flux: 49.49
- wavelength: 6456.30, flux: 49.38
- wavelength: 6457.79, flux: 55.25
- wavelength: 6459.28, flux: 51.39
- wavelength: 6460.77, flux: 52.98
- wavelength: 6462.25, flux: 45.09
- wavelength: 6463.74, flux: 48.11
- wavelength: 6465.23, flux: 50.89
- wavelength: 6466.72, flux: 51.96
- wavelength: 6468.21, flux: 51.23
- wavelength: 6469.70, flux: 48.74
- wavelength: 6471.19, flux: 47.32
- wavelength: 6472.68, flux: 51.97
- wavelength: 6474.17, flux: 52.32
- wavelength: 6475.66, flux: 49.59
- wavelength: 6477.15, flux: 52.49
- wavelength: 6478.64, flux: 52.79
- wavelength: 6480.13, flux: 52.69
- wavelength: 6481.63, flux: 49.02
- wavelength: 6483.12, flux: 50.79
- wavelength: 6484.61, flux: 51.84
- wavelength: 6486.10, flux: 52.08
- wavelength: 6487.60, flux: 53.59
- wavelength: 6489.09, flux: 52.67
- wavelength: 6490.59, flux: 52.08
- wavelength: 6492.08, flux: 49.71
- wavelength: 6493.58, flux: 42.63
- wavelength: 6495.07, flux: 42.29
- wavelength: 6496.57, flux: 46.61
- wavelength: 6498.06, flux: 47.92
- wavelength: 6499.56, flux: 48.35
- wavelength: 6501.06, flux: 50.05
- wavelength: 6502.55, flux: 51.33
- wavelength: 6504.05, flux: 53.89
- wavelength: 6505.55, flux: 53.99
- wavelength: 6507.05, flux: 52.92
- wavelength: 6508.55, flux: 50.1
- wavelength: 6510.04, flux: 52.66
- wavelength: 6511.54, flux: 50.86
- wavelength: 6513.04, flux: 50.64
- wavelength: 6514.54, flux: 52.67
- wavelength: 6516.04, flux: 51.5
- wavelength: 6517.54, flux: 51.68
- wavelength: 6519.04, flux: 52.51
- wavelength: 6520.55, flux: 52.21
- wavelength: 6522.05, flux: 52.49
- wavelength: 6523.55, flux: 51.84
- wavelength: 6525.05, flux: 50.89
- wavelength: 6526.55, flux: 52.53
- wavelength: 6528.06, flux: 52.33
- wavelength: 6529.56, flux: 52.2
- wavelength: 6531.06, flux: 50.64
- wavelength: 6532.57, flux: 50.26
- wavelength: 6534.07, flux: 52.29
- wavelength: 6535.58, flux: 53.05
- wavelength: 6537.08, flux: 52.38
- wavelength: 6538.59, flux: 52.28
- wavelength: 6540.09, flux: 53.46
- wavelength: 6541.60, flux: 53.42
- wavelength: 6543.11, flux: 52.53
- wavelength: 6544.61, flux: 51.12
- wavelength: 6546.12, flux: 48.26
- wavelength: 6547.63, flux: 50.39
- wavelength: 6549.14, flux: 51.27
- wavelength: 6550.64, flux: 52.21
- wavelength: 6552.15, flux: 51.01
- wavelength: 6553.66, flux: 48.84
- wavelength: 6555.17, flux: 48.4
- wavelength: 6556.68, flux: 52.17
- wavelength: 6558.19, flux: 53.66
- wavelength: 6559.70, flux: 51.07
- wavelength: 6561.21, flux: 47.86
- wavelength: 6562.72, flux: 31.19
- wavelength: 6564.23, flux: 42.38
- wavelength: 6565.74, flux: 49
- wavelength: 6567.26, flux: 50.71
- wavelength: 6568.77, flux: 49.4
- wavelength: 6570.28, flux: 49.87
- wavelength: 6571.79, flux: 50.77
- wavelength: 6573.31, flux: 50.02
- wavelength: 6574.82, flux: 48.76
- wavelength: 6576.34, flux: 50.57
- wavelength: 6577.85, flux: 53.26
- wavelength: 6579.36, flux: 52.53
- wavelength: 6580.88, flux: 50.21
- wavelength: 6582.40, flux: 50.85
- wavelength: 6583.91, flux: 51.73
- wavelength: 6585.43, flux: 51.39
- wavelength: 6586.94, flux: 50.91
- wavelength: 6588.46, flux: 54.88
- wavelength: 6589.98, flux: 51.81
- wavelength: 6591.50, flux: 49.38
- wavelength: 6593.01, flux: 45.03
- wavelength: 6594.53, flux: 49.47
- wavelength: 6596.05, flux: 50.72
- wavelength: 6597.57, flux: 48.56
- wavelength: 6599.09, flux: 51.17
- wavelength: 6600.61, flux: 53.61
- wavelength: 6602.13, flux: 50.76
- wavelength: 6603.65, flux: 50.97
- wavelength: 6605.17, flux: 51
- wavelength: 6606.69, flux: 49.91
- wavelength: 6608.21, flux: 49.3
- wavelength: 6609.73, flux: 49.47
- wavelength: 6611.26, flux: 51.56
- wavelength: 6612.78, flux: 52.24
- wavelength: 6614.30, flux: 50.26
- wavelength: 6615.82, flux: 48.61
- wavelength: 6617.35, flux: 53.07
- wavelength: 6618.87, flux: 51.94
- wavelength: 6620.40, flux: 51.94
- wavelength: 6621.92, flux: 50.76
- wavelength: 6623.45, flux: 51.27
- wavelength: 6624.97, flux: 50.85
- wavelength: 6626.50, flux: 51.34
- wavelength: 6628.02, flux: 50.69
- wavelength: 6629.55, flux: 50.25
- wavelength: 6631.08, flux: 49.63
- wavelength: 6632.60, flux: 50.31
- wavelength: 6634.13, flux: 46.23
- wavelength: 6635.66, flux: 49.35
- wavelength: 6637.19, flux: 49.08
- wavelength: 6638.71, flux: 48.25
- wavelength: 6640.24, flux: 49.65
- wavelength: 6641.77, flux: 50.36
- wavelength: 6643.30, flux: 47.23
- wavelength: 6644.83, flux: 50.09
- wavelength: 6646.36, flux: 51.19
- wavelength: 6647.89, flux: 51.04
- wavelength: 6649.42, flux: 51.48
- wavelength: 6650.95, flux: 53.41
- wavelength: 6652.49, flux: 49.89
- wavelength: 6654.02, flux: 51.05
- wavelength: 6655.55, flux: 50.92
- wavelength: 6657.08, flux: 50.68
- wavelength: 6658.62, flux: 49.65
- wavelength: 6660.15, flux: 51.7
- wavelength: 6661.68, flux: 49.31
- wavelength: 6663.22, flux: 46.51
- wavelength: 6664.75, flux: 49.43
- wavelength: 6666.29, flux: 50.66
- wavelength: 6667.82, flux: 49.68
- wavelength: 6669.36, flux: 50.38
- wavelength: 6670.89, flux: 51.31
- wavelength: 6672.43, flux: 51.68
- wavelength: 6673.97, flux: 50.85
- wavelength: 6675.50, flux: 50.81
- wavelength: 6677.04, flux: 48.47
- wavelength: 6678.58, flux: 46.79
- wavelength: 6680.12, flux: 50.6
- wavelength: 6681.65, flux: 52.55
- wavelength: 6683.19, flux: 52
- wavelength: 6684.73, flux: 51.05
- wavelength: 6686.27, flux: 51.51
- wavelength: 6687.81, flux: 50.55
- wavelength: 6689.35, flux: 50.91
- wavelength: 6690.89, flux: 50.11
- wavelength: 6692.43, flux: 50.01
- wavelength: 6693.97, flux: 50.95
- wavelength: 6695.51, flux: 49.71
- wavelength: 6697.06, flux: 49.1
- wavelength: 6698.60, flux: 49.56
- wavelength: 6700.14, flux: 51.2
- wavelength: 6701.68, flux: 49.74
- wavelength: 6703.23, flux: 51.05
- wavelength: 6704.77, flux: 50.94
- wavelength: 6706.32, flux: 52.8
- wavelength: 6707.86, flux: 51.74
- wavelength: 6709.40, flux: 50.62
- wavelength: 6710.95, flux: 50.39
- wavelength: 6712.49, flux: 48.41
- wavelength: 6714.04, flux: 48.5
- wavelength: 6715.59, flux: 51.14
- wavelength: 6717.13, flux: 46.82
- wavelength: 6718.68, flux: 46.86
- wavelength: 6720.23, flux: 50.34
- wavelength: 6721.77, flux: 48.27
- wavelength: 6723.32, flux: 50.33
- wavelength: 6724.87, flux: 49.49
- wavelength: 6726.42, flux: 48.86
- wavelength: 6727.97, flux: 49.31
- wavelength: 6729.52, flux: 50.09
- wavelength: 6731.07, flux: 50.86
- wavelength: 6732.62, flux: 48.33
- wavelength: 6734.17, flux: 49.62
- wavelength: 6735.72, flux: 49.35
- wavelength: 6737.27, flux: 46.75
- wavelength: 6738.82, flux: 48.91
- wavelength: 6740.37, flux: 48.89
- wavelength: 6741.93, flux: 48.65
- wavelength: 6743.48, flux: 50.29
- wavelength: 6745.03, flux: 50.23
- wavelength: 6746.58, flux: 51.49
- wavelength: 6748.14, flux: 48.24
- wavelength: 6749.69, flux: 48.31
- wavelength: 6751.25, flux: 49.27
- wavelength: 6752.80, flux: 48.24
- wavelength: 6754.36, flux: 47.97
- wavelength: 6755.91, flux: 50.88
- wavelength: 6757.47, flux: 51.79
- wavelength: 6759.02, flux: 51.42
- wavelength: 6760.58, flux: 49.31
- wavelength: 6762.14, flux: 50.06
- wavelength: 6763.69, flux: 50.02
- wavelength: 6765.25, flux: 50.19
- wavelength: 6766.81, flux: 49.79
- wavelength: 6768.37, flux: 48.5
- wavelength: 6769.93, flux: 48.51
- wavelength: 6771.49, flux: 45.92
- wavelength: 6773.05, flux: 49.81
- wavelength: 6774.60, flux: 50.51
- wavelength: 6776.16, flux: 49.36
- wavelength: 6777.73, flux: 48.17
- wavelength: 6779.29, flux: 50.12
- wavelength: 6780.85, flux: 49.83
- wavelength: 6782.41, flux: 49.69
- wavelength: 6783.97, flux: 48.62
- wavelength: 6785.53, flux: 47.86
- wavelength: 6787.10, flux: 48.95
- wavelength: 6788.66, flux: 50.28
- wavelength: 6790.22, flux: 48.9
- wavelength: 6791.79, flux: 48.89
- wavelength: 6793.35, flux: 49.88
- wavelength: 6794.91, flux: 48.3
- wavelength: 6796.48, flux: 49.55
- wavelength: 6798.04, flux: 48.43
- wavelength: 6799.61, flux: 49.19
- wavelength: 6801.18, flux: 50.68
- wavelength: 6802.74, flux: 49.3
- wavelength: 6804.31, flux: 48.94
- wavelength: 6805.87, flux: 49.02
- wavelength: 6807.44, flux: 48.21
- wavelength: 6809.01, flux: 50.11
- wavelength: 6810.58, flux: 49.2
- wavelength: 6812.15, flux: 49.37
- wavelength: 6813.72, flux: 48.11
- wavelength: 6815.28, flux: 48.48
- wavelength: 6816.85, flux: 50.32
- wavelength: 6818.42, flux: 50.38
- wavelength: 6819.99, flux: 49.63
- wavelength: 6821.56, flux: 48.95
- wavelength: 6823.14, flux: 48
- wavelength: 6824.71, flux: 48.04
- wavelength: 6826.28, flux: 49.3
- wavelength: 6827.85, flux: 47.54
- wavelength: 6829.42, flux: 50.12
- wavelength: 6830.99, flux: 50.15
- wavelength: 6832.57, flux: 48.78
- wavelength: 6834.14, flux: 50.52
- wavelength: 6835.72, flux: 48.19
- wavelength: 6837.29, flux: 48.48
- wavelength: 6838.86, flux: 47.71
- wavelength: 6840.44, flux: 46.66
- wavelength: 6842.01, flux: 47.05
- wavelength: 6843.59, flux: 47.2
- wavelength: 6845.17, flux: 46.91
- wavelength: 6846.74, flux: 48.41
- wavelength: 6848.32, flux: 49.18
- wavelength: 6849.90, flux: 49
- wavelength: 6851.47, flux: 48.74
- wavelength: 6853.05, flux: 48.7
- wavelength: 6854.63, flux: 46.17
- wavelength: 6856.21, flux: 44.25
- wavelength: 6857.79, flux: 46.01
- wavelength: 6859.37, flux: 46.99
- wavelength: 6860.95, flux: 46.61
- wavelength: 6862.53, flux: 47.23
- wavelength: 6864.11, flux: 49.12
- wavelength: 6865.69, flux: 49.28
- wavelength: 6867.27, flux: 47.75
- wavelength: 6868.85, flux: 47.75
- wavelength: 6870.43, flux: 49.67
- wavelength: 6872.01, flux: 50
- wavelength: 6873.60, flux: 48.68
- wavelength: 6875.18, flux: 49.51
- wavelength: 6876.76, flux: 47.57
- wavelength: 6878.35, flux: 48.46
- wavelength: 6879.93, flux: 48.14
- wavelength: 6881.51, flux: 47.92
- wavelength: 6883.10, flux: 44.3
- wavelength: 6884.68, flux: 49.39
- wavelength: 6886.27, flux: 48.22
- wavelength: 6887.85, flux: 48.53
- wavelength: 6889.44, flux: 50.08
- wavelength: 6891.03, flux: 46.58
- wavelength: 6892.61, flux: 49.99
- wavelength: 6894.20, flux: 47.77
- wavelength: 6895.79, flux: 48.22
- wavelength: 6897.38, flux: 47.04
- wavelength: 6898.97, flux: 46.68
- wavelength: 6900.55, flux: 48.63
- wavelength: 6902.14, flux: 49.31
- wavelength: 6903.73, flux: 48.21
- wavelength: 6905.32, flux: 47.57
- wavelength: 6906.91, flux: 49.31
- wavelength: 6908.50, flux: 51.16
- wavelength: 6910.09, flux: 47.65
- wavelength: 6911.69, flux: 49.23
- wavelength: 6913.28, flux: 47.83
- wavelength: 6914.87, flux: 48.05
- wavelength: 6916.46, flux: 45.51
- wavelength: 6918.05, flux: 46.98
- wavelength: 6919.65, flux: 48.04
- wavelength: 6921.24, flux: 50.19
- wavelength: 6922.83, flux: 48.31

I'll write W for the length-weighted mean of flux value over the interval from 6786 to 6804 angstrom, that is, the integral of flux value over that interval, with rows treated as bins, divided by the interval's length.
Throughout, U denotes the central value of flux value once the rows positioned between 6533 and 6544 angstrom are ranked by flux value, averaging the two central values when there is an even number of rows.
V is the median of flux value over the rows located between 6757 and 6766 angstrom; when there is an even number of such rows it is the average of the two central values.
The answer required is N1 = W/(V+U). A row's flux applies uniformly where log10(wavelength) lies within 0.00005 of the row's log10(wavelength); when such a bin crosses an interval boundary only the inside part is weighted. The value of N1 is 0.480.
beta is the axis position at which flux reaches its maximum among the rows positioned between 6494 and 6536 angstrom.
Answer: 6505.55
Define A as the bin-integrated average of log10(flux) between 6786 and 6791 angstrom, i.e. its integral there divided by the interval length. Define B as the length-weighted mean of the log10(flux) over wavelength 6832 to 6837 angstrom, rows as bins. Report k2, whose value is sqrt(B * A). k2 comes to 1.69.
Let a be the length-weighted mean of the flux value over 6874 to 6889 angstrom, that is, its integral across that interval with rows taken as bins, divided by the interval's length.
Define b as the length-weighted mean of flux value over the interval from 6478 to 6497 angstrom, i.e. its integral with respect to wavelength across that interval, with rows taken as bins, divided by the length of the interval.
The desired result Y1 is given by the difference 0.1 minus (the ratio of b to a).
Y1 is -0.938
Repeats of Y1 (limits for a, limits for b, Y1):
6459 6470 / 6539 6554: -0.926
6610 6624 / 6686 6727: -0.876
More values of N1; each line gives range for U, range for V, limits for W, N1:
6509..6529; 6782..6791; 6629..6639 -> 0.485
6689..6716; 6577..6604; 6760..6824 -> 0.485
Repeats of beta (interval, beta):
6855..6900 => 6889.44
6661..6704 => 6681.65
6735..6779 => 6757.47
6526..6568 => 6558.19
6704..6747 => 6706.32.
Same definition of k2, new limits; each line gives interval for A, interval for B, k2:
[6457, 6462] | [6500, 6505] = 1.72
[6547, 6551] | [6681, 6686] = 1.71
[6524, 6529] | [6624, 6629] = 1.71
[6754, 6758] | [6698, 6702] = 1.70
